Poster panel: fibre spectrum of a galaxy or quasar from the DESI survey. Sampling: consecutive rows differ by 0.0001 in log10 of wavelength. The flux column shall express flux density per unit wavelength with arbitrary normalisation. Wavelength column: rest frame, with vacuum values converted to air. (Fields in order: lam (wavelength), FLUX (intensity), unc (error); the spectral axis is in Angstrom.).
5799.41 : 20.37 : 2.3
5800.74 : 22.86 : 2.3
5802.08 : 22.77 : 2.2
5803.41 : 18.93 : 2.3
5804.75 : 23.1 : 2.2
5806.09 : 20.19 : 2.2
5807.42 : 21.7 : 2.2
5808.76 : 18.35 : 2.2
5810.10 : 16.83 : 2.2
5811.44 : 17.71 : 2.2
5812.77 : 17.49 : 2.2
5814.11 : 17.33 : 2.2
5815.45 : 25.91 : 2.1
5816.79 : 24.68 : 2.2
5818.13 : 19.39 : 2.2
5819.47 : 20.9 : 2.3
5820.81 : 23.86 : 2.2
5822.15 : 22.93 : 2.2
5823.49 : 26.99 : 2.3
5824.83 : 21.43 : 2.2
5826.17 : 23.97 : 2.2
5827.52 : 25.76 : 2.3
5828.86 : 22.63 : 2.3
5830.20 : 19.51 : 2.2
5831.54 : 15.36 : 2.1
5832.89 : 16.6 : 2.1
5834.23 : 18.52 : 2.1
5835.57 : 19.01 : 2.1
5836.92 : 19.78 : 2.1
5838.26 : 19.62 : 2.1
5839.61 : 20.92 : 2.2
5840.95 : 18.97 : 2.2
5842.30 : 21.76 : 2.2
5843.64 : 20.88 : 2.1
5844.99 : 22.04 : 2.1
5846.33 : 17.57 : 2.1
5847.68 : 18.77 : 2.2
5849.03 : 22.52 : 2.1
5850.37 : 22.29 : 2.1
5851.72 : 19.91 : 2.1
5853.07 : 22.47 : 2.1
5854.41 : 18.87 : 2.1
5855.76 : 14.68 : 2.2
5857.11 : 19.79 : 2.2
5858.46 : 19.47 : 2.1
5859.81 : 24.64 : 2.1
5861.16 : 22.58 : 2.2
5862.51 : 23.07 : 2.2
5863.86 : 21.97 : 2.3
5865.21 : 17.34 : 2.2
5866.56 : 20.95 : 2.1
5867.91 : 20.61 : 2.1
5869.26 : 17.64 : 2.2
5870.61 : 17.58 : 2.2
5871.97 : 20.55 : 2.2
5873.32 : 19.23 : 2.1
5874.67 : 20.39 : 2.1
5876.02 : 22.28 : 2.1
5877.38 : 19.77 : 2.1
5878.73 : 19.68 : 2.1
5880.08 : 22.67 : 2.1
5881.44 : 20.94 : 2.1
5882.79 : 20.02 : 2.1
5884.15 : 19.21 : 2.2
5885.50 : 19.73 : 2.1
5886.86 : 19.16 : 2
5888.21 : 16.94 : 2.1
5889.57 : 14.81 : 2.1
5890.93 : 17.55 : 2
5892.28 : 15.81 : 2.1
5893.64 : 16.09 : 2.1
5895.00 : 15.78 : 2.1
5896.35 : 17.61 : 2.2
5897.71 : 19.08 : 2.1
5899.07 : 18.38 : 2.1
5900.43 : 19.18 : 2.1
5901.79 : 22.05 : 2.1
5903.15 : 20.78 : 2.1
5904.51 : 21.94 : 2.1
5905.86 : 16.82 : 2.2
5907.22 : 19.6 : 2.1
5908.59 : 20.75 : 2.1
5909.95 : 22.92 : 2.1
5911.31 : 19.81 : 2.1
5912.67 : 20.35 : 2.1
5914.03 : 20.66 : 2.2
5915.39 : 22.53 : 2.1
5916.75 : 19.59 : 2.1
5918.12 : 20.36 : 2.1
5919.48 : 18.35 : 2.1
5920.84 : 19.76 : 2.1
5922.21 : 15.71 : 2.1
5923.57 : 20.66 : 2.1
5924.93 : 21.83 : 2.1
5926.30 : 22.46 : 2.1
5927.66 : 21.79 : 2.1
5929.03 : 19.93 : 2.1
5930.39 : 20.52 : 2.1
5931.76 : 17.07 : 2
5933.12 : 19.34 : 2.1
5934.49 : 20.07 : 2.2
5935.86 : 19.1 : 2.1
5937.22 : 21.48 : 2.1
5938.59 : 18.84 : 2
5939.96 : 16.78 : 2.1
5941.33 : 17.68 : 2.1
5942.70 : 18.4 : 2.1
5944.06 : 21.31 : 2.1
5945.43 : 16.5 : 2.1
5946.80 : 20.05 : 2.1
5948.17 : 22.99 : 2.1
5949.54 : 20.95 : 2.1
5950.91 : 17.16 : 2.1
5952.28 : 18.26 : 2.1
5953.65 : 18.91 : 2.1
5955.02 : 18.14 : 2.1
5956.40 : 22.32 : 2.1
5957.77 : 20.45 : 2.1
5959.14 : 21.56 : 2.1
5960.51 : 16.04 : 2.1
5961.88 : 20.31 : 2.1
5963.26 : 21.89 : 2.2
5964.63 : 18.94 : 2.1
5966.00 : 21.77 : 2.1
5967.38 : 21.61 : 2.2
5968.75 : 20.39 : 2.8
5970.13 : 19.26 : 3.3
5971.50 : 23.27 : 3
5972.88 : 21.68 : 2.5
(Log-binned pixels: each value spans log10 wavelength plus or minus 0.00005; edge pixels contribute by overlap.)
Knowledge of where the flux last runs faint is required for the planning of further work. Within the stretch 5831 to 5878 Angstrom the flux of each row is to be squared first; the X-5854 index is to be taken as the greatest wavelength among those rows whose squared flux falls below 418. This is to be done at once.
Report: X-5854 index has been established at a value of 5877.38 Angstrom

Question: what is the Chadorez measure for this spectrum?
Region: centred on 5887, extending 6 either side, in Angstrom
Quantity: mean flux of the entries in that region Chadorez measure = 18.2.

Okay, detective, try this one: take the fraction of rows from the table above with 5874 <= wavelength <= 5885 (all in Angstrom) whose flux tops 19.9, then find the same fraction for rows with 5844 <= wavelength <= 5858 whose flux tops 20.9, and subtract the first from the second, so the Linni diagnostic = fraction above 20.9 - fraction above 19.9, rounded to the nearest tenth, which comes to -0.2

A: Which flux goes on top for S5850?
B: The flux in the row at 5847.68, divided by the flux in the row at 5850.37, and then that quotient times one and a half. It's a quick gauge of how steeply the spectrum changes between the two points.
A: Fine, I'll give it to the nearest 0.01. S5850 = 1.26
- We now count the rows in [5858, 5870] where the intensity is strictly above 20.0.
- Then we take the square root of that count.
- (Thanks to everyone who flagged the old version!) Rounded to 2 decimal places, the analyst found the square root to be 2.45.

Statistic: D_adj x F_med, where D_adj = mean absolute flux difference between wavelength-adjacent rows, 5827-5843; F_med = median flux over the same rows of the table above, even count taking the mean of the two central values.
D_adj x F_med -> 37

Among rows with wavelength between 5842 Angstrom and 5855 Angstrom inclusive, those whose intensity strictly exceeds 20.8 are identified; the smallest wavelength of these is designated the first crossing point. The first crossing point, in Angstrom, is 5842.30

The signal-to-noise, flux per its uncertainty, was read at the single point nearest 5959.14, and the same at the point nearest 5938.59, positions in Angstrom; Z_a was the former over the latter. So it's 1.09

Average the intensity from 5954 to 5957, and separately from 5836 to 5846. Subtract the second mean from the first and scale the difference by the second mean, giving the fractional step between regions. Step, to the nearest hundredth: -0.02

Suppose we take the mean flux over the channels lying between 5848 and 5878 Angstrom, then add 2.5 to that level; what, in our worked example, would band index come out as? 22.9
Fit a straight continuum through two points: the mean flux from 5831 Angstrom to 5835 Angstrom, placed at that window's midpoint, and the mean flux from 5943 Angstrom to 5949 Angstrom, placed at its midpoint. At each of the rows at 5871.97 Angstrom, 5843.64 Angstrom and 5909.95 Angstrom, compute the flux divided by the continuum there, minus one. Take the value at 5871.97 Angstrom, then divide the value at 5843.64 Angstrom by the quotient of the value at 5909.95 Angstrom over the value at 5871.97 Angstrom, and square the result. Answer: 0.0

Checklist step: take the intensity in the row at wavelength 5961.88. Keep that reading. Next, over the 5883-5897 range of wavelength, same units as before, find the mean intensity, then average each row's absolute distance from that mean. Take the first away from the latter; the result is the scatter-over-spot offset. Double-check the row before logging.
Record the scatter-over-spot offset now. -19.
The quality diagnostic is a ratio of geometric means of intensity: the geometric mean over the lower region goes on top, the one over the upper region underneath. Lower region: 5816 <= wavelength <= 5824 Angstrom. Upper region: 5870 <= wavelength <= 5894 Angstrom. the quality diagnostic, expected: 1.22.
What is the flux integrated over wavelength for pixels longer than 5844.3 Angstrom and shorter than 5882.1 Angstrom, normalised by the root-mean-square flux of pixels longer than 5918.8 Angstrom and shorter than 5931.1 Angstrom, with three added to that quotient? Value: 41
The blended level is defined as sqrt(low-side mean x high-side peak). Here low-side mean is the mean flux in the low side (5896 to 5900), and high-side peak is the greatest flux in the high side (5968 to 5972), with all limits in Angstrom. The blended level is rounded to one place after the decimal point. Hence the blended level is 20.7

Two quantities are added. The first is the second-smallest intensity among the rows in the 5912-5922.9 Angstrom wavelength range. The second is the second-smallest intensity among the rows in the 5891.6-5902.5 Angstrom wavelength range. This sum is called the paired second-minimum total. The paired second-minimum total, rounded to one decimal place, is 34.2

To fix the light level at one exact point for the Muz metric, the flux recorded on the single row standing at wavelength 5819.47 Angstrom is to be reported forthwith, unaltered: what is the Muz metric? 20.9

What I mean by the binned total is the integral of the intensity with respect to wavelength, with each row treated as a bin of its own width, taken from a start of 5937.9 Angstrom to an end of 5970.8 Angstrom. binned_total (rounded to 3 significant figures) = 645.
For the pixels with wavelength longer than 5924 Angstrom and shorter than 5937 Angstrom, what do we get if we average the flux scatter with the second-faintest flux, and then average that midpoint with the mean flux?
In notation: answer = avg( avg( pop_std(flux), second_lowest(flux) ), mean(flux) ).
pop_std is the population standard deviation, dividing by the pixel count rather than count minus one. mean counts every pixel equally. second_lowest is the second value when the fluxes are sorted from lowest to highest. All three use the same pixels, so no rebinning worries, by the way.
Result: 15.3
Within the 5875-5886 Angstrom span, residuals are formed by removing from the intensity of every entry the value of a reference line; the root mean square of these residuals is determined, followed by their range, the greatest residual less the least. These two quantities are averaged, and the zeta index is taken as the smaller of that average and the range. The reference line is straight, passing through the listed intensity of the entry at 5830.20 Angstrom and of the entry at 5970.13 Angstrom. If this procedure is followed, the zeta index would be 2.5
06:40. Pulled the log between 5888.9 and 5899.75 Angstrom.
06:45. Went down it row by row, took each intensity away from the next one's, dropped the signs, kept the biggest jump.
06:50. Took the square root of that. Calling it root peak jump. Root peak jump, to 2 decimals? 1.66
